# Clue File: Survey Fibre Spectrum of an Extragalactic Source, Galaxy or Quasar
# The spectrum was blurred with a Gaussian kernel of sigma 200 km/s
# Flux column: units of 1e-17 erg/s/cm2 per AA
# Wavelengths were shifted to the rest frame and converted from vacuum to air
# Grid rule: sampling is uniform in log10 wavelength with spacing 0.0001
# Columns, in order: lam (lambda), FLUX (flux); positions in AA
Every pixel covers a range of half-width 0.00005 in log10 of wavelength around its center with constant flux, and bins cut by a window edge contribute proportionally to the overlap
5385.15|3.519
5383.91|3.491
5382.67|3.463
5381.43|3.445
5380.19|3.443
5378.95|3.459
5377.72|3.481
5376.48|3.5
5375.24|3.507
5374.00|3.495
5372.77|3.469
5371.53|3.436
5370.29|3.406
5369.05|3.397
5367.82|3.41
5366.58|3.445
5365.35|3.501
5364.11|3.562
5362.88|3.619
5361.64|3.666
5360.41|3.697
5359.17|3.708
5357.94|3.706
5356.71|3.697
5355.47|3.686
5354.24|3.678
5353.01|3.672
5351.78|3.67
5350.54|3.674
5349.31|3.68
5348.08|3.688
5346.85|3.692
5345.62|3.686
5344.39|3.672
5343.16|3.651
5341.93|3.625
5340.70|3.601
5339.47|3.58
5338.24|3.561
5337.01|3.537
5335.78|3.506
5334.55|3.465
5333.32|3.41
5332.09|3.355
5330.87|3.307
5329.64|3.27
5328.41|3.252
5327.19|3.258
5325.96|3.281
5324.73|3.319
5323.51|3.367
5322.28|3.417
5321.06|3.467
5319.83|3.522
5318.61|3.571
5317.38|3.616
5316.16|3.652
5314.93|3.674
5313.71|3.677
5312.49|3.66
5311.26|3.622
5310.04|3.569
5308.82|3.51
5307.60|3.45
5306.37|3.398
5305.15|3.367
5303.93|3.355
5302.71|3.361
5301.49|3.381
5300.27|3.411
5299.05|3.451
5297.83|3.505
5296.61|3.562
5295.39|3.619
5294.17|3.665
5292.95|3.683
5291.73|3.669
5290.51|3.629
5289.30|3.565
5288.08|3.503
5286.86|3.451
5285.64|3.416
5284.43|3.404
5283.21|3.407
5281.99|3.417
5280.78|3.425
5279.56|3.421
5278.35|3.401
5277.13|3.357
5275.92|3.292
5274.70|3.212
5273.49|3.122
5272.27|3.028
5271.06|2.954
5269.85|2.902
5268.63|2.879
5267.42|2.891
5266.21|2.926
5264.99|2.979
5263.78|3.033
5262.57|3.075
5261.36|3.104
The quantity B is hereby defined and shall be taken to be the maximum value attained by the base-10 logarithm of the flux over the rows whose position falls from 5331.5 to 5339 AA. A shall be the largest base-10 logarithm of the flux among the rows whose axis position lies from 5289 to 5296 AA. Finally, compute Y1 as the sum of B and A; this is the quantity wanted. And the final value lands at 1.118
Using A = 0.566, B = 0.552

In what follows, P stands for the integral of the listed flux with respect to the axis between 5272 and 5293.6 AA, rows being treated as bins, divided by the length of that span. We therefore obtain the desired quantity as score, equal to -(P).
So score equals -3.42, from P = 3.42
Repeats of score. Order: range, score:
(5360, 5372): -3.51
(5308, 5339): -3.47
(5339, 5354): -3.66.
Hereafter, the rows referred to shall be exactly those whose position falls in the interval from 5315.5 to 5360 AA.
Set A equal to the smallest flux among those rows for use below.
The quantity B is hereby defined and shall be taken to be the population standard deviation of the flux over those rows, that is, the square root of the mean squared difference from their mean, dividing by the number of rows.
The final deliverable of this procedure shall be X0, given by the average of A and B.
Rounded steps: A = 3.252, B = 0.15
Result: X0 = 1.70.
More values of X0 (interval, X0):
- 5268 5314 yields 1.54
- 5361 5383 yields 1.73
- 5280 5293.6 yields 1.75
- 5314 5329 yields 1.70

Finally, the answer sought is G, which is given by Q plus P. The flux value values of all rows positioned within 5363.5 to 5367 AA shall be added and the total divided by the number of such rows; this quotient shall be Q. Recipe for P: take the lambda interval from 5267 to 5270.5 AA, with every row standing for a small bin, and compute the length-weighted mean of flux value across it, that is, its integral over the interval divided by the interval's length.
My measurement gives 6.39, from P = 2.89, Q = 3.50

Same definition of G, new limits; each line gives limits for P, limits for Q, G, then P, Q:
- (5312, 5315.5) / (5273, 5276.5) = 6.89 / 3.68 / 3.21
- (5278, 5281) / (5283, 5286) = 6.83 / 3.42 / 3.41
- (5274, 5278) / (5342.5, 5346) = 6.96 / 3.29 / 3.67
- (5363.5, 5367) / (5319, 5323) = 6.98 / 3.51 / 3.47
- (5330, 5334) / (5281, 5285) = 6.76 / 3.35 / 3.41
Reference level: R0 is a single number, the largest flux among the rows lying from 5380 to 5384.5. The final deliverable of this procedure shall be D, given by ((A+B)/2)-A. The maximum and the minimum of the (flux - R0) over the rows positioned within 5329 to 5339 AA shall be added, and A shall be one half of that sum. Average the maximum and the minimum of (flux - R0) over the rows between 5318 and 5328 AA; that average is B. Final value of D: 0.00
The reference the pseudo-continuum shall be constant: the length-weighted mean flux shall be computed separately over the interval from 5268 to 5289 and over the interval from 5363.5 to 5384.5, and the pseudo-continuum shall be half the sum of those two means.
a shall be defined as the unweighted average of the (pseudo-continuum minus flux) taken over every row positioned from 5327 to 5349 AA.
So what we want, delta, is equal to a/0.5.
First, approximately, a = -0.14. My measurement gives -0.27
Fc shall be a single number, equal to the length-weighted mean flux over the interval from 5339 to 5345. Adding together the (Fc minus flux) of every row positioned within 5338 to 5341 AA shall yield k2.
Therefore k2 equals 0.14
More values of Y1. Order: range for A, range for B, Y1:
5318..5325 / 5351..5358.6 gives 1.122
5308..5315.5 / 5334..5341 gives 1.122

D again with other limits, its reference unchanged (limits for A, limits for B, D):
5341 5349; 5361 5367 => -0.05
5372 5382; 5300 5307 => -0.05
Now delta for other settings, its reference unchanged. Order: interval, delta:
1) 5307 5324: -0.37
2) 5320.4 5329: 0.06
